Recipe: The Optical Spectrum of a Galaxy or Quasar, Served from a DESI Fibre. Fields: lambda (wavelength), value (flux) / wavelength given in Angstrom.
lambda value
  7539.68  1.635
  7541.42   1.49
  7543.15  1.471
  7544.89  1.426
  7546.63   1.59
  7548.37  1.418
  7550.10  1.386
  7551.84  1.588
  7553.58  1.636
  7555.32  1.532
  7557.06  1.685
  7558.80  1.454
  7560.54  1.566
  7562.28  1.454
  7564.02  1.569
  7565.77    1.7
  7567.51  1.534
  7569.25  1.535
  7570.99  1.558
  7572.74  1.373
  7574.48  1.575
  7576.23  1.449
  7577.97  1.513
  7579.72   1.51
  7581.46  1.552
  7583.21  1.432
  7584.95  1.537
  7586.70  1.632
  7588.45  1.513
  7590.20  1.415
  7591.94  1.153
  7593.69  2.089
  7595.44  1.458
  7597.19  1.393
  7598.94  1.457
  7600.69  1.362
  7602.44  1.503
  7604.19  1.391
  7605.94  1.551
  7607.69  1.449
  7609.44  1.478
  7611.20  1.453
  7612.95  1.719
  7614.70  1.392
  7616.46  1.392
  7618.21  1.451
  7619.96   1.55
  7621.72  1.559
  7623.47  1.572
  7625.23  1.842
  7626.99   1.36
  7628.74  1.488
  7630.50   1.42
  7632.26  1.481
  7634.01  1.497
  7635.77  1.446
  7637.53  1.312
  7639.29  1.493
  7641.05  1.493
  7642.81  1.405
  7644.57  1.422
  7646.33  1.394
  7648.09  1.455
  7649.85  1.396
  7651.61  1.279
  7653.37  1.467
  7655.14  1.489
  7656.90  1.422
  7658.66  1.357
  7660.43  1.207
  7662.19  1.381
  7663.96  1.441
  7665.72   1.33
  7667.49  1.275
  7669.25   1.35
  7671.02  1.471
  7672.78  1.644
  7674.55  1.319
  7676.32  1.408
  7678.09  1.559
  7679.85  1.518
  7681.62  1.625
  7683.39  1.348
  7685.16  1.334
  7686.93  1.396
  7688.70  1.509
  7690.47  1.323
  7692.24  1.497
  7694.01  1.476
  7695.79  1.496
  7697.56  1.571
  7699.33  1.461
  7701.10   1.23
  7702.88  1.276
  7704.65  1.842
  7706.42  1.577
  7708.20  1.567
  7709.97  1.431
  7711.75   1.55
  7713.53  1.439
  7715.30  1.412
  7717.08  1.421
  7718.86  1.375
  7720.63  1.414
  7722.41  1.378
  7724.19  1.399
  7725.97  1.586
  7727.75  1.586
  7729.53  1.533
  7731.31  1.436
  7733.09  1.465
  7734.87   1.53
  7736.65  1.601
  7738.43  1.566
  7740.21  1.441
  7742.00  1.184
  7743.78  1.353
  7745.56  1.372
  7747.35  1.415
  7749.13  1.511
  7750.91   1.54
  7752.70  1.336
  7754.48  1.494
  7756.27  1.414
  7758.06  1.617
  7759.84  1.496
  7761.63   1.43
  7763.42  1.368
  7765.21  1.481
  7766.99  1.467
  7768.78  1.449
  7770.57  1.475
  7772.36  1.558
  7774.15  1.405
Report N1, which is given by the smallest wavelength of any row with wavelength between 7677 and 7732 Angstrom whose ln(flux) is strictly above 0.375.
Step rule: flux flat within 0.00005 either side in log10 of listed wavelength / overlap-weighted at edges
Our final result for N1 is 7678.09 Angstrom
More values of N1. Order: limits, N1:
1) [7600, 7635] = 7602.44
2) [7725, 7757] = 7725.97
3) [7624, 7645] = 7625.23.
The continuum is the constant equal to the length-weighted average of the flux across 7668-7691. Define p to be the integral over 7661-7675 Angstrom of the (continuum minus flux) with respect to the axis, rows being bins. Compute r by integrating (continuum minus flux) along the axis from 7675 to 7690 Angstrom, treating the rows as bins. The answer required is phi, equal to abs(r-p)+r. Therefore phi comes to 0.65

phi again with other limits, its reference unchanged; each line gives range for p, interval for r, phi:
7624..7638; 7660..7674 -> 2.11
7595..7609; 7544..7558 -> 0.00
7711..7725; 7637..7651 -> 0.36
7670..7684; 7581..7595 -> -0.59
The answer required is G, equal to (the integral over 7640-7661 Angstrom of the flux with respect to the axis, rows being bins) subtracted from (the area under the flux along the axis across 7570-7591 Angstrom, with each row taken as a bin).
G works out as 2.2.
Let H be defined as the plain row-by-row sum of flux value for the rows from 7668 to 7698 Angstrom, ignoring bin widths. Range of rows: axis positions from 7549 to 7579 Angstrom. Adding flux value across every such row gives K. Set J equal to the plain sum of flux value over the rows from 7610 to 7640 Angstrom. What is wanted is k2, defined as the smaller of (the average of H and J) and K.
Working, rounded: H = 24.8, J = 25.4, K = 26.1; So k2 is 25.1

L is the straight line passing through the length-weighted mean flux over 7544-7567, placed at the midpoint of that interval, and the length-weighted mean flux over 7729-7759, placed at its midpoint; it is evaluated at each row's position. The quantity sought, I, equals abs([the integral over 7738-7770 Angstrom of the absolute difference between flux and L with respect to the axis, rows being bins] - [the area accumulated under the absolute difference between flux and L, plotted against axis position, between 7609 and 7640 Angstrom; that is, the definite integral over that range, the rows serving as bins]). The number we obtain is 0.5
